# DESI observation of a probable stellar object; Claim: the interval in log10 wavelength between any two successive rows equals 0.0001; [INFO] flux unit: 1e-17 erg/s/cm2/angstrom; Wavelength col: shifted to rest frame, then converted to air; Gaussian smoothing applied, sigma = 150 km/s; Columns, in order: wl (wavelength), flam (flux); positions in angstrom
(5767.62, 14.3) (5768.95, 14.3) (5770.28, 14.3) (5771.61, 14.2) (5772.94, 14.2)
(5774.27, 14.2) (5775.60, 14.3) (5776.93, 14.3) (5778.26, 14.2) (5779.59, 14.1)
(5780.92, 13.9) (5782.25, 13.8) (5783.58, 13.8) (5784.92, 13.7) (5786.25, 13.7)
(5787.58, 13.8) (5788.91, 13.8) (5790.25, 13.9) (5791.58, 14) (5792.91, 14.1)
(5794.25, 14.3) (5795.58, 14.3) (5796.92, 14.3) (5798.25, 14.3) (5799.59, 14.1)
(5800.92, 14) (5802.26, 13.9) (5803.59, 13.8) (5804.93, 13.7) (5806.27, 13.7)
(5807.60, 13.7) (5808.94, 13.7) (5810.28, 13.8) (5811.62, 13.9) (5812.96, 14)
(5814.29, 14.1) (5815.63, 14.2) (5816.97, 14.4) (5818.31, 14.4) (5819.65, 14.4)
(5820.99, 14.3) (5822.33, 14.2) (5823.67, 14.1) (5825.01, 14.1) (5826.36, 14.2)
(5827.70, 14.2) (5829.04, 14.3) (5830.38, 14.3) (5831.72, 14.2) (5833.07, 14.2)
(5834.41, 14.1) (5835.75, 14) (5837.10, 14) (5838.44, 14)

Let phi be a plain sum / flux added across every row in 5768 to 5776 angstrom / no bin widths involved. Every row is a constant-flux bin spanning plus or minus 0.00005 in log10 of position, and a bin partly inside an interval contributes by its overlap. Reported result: 85.5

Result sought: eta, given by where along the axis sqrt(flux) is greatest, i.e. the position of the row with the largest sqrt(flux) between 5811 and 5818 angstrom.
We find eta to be 5816.97 angstrom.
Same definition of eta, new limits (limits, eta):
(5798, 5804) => 5798.25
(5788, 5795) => 5794.25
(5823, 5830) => 5829.04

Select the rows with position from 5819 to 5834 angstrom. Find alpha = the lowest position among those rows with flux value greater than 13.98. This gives 5819.65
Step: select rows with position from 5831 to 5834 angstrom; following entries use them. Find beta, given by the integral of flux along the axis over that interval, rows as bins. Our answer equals 42.6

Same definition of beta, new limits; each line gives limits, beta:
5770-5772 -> 28.5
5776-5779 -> 42.8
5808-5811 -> 41.1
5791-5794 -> 42.2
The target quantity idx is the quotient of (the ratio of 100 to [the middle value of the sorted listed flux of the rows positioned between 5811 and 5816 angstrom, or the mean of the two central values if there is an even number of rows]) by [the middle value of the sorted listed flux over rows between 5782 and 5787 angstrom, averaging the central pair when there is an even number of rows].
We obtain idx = 0.518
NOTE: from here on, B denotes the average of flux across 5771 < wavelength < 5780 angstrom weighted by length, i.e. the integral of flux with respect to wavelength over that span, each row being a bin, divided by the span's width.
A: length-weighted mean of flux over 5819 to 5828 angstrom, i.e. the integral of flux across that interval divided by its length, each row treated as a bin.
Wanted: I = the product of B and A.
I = 202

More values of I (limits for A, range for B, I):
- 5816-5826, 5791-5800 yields 202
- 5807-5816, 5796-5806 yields 195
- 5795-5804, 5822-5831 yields 200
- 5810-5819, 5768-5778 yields 201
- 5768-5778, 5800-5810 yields 197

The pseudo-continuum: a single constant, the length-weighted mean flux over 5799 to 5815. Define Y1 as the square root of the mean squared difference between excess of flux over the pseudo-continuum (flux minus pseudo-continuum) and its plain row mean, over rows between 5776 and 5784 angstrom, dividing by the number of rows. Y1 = 0.20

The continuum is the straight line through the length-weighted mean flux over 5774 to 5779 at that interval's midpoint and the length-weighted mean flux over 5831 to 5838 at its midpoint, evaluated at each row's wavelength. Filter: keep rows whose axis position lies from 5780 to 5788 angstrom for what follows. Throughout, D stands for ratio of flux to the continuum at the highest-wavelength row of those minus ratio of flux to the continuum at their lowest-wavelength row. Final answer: -0.006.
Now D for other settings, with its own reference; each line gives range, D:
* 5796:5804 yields -0.034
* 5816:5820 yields 0.001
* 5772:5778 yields 0.008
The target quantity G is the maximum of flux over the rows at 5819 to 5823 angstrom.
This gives 14.4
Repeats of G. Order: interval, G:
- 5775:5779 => 14.3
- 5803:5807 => 13.8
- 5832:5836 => 14.2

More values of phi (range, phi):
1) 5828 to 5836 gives 85.1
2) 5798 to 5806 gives 83.8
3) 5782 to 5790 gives 82.6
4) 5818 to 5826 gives 85.5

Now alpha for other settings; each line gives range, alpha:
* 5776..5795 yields 5776.93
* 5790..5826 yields 5791.58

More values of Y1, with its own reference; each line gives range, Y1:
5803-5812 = 0.07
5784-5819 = 0.24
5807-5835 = 0.21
